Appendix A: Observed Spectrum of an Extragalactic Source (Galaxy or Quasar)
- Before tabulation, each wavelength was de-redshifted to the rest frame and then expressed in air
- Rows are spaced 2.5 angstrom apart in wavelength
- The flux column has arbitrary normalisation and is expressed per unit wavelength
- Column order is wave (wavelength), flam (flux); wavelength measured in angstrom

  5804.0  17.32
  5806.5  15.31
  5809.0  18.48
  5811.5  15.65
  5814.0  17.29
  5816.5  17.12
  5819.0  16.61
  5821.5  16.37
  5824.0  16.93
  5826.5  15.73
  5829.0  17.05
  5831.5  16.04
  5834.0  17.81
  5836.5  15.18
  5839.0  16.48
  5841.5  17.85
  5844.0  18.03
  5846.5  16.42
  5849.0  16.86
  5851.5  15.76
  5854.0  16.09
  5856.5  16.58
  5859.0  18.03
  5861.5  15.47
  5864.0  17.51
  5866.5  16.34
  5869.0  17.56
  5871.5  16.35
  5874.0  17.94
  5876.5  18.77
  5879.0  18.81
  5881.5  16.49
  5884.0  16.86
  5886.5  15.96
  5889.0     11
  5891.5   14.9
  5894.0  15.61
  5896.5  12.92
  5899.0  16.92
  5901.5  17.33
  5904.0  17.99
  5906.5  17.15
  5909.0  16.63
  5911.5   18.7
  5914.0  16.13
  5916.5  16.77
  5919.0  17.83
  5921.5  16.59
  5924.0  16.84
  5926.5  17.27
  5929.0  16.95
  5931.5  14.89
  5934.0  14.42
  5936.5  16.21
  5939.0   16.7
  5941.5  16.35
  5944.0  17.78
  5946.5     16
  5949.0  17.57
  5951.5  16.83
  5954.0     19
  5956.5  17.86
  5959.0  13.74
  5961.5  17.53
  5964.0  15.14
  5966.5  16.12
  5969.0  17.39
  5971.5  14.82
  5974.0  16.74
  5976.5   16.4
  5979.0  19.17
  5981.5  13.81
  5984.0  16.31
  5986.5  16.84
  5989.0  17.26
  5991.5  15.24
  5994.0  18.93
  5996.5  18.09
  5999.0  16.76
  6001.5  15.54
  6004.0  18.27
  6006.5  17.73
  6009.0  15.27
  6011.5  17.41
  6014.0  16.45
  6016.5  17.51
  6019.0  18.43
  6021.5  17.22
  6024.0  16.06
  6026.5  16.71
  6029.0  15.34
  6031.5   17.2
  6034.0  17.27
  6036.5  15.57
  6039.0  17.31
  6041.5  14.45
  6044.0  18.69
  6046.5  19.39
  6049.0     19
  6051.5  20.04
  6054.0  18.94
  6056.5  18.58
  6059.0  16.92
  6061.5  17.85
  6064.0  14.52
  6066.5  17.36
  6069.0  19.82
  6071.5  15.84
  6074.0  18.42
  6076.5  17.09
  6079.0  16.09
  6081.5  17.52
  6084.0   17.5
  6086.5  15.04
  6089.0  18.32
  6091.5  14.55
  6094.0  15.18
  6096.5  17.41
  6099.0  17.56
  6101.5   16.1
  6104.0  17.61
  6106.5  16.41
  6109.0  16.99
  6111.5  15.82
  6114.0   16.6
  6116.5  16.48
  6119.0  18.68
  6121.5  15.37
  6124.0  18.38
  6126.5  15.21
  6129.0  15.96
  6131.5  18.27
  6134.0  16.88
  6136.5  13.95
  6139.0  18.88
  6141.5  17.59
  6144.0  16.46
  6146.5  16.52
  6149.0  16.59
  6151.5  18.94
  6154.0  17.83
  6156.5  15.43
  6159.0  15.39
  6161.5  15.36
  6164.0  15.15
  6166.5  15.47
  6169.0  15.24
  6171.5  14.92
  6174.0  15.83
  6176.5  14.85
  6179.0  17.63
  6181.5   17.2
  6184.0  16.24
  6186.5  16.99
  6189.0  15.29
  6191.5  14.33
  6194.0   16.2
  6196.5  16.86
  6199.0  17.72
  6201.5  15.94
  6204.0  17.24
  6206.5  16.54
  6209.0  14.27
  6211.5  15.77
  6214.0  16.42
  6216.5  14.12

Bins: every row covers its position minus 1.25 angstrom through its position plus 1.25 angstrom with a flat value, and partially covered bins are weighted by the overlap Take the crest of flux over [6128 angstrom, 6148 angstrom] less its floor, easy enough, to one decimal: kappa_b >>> 4.9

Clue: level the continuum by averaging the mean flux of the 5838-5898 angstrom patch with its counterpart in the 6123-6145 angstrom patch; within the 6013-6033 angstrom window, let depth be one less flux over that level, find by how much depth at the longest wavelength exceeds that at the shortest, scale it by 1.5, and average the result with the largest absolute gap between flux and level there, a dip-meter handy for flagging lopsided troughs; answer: 0.86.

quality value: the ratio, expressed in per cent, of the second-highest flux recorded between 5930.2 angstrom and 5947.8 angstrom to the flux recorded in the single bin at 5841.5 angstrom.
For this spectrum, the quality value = 94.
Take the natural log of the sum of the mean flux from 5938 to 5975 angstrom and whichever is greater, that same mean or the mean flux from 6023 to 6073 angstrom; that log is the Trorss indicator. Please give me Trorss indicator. 3.526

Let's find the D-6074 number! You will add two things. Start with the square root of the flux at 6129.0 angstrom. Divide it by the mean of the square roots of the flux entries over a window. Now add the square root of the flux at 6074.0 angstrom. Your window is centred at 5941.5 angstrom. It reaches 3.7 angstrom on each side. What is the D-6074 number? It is 5.3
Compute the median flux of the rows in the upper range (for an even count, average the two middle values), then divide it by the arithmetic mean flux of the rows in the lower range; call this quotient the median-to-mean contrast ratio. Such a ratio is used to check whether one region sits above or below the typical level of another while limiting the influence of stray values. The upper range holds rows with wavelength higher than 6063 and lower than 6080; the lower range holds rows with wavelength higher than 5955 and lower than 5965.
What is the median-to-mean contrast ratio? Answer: 1.06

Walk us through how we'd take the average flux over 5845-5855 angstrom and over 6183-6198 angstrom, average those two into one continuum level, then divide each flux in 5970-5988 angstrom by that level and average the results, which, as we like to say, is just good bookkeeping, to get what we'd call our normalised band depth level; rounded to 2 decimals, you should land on 1.01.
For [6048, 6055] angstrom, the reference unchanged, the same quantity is 1.20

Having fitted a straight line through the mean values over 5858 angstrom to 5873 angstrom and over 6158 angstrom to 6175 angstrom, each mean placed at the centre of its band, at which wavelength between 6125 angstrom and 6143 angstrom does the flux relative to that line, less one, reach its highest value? 6139.0 angstrom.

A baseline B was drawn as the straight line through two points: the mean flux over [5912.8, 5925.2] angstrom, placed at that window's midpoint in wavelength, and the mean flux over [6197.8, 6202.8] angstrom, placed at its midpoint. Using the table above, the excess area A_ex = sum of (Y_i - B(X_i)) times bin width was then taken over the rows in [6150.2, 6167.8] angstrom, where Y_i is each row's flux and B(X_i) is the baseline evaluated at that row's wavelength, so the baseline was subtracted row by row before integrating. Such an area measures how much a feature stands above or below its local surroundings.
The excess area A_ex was -11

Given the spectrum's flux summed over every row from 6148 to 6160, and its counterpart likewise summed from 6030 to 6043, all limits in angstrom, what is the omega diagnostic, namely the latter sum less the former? -2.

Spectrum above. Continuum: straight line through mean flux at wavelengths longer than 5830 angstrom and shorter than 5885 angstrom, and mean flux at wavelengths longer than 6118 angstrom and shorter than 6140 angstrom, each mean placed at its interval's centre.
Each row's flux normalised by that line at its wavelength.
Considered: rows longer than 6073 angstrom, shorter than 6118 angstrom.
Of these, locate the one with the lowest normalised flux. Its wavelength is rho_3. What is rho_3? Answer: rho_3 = 6091.5 angstrom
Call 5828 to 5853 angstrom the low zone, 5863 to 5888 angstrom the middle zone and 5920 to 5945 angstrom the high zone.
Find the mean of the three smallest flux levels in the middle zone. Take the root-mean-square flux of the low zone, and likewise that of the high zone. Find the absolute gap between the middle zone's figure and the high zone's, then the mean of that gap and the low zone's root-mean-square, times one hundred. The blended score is 849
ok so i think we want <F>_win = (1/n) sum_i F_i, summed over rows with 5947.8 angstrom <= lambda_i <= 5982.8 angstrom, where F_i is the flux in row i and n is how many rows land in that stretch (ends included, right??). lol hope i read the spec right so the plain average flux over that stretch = 16.6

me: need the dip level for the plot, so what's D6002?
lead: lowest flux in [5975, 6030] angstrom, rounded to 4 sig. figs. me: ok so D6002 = 13.81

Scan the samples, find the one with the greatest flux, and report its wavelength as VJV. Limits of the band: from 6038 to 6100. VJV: 6051.5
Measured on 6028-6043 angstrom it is 6039.0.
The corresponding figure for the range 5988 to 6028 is 5994.0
